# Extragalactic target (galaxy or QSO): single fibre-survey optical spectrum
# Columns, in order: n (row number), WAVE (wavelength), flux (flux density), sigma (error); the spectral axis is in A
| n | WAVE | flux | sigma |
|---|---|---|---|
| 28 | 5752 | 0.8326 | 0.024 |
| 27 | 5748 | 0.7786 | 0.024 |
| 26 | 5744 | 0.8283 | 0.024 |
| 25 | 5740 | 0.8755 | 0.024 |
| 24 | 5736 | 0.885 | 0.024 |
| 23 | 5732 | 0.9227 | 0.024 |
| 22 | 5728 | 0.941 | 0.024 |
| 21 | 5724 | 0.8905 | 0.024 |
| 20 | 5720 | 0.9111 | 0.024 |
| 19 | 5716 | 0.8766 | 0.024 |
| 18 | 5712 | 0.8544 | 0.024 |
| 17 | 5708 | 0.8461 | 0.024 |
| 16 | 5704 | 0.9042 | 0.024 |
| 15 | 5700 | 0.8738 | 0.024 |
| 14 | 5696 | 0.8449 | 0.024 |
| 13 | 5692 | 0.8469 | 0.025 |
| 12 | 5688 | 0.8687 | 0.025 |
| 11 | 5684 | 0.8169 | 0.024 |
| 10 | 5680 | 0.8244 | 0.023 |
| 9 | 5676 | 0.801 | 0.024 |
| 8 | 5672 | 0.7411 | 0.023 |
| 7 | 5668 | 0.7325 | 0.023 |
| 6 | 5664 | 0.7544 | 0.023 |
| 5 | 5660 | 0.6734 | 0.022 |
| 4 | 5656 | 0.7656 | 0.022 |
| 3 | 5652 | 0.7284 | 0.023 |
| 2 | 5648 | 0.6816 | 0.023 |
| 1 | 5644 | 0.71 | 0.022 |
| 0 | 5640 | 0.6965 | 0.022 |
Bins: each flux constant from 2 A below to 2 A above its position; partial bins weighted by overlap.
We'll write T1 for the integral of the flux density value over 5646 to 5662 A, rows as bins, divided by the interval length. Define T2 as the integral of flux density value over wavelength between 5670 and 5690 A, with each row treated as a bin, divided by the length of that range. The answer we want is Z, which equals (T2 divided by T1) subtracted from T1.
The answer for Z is -0.43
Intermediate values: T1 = 0.71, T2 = 0.81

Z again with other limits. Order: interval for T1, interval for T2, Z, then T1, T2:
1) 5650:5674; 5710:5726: -0.47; 0.73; 0.88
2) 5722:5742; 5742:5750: 0.01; 0.90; 0.80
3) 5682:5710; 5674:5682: -0.09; 0.86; 0.81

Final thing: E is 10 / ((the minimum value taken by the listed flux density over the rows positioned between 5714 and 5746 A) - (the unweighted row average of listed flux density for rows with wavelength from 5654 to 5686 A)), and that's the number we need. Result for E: 155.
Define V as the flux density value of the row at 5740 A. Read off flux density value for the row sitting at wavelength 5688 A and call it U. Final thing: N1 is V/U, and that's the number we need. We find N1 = 1.01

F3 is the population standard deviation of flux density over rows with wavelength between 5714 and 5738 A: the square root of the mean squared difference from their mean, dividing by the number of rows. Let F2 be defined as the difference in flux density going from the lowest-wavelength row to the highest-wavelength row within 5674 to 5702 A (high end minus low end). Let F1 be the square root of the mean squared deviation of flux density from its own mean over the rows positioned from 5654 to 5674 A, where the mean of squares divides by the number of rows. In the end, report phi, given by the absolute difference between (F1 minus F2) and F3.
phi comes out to 0.0633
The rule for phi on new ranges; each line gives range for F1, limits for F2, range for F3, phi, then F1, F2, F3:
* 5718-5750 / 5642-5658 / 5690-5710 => 0.0293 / 0.0495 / 0.056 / 0.02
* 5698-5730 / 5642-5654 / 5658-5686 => 0.0394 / 0.0292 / 0.018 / 0.05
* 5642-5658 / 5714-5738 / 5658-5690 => 0.0364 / 0.0305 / 0.008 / 0.06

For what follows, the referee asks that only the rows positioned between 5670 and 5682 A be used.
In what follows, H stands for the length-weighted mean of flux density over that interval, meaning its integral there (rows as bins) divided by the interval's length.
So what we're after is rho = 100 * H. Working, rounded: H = 0.789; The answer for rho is 79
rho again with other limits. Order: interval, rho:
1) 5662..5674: 74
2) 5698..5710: 87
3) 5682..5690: 84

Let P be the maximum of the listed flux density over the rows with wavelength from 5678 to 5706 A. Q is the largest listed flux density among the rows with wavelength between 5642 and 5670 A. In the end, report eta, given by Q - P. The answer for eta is -0.14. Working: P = 0.9042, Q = 0.7656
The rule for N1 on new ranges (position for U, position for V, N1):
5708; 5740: 1.03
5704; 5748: 0.86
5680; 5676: 0.97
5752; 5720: 1.09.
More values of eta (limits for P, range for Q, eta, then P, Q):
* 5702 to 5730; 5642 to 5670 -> -0.18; 0.941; 0.7656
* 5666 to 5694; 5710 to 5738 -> 0.07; 0.8687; 0.941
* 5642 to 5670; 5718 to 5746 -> 0.18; 0.7656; 0.941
